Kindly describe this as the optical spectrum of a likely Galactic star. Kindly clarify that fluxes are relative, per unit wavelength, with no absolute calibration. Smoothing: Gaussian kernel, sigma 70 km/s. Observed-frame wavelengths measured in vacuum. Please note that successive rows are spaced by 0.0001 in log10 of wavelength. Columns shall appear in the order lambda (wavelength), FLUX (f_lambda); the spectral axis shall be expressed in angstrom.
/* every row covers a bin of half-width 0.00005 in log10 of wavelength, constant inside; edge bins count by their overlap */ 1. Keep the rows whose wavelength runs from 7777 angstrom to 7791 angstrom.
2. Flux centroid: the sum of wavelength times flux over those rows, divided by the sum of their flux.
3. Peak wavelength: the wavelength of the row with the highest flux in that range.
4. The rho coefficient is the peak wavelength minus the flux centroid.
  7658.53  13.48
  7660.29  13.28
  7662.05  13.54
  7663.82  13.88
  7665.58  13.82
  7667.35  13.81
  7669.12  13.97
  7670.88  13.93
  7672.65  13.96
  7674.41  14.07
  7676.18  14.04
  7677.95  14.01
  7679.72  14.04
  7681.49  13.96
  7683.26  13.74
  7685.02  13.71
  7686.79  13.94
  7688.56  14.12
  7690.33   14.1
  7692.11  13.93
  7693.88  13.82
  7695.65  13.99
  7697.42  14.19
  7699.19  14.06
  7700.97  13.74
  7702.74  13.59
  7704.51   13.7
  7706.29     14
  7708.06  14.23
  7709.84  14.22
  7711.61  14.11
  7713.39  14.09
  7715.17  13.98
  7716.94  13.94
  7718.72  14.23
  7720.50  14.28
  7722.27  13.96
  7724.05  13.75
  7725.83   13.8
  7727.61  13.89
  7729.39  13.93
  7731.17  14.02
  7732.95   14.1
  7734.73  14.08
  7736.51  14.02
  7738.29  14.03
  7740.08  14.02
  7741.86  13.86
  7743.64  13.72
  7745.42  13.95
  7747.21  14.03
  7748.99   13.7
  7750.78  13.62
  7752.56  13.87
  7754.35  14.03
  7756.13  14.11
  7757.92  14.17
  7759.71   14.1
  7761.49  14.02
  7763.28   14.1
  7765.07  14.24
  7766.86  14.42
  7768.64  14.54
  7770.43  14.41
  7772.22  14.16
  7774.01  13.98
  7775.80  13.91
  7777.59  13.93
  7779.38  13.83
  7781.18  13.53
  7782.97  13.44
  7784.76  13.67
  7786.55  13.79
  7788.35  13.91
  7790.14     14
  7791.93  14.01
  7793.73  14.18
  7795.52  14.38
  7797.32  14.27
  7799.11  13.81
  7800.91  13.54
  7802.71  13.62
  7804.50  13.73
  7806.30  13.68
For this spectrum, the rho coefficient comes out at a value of 6.3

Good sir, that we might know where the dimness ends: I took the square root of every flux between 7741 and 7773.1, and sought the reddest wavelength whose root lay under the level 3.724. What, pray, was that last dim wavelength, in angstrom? 7750.78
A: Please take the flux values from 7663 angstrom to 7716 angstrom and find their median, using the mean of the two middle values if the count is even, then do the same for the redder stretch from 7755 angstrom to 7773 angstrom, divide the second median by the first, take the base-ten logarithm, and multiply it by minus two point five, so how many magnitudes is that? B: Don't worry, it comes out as -0.015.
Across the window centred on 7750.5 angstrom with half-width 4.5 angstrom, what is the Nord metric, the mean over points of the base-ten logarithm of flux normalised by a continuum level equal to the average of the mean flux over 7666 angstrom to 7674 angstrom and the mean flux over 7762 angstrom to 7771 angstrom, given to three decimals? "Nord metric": -0.009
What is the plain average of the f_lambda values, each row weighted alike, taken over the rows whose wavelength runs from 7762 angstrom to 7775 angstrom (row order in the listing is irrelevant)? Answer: 14.3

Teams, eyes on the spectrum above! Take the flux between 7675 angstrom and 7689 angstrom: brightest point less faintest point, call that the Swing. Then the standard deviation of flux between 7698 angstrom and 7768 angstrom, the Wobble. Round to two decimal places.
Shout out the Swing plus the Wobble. 0.60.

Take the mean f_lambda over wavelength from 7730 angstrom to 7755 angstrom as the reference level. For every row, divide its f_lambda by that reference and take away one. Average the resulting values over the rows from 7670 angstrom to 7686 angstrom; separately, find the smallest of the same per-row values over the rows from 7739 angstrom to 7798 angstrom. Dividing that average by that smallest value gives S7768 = -0.02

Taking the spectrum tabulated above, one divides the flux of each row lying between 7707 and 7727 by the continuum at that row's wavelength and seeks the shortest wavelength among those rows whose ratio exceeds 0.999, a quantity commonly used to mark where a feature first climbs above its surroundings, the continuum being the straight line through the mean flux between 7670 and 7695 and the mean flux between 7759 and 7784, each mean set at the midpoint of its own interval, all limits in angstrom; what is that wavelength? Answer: 7708.06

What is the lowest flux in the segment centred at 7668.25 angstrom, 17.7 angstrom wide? 13.28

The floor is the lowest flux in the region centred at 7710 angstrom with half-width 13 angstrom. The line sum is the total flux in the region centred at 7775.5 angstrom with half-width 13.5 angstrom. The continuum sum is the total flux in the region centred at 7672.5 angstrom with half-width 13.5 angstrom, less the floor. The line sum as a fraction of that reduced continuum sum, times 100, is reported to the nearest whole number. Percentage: 108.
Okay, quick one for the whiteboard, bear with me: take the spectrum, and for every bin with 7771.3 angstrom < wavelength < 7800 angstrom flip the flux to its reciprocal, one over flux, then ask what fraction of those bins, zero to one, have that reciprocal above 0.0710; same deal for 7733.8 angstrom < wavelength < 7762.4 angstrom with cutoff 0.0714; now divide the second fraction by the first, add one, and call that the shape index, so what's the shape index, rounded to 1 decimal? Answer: 1.5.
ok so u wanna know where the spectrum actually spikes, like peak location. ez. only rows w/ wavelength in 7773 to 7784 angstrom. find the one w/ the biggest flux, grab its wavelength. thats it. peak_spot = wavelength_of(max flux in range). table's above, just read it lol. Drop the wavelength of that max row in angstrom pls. 7774.01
